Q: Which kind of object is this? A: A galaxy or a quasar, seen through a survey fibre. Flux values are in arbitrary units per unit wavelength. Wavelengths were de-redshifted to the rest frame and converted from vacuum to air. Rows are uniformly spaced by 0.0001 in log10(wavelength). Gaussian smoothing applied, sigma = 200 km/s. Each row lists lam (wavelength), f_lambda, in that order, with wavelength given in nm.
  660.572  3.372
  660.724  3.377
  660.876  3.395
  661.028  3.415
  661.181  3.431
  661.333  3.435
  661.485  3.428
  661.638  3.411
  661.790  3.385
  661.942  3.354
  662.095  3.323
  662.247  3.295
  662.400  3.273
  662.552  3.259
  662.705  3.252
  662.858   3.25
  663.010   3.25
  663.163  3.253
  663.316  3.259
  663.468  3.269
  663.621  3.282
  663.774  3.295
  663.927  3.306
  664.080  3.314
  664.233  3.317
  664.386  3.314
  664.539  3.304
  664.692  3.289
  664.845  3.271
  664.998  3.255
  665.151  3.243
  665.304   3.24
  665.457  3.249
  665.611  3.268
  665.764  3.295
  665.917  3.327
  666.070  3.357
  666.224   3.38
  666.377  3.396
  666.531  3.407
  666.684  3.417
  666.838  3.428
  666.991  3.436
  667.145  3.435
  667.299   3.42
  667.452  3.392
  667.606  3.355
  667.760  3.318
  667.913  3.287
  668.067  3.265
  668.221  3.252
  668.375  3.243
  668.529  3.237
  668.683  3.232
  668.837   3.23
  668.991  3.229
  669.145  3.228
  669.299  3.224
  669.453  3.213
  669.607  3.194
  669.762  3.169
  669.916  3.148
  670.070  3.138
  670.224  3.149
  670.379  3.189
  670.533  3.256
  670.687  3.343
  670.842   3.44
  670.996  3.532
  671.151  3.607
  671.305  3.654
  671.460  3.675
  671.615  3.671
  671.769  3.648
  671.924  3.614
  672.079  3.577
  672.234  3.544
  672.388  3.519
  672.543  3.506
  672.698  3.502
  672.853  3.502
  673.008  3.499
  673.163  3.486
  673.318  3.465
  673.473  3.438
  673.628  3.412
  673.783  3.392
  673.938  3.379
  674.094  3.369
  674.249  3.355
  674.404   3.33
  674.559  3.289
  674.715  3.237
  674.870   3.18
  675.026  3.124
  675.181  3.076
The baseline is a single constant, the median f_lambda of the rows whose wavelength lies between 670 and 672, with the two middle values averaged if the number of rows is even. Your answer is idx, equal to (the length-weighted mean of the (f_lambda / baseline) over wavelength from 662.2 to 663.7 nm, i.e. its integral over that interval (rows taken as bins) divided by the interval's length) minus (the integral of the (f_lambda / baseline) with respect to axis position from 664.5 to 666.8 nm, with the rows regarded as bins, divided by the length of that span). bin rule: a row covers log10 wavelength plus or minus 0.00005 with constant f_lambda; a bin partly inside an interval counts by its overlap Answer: -0.01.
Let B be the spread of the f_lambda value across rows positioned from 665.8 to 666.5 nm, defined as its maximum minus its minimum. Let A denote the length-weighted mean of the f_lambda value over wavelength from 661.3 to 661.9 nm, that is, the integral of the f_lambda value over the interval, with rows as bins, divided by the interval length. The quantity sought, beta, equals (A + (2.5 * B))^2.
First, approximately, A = 3.41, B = 0.069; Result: 12.8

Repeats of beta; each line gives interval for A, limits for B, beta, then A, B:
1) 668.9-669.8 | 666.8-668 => 12.8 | 3.21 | 0.149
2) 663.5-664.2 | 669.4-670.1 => 12.1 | 3.30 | 0.075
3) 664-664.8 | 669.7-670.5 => 11.8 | 3.31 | 0.051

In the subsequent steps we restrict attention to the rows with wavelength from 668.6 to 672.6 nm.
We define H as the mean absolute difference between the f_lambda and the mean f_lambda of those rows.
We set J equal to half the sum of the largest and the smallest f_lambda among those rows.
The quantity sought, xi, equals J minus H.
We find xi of 3.22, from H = 0.185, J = 3.41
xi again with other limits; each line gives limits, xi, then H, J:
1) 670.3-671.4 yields 3.28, 0.145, 3.42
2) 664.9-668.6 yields 3.27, 0.067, 3.34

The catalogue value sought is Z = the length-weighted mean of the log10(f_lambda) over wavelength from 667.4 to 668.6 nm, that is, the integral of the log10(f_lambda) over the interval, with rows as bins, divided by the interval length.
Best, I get 0.5172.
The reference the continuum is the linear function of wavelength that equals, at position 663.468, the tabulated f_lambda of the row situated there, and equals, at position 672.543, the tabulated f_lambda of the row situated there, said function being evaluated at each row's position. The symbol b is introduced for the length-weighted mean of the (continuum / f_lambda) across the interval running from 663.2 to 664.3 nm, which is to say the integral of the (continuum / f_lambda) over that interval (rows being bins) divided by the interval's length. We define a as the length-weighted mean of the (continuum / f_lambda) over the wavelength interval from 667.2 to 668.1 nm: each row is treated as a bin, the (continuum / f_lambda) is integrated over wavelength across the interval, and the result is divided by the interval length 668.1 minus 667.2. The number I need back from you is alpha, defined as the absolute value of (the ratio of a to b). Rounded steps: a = 1.01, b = 1.00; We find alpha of 1.01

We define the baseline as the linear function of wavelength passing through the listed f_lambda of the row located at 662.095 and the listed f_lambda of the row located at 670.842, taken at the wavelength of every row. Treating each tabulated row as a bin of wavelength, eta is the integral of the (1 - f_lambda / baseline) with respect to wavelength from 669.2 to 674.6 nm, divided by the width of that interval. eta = 0.012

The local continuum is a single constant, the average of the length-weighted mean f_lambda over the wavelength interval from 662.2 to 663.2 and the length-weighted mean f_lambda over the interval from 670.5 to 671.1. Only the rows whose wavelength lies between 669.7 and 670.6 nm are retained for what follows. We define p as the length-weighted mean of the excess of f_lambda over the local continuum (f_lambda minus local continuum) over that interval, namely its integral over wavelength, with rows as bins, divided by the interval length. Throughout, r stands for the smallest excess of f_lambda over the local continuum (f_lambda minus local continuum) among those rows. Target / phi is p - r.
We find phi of 0.04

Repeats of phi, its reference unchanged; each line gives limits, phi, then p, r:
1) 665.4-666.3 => 0.07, -0.02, -0.09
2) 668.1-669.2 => 0.01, -0.10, -0.11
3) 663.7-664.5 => 0.01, -0.03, -0.04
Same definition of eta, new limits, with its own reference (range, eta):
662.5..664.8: 0.019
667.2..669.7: 0.040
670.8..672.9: -0.035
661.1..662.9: -0.007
